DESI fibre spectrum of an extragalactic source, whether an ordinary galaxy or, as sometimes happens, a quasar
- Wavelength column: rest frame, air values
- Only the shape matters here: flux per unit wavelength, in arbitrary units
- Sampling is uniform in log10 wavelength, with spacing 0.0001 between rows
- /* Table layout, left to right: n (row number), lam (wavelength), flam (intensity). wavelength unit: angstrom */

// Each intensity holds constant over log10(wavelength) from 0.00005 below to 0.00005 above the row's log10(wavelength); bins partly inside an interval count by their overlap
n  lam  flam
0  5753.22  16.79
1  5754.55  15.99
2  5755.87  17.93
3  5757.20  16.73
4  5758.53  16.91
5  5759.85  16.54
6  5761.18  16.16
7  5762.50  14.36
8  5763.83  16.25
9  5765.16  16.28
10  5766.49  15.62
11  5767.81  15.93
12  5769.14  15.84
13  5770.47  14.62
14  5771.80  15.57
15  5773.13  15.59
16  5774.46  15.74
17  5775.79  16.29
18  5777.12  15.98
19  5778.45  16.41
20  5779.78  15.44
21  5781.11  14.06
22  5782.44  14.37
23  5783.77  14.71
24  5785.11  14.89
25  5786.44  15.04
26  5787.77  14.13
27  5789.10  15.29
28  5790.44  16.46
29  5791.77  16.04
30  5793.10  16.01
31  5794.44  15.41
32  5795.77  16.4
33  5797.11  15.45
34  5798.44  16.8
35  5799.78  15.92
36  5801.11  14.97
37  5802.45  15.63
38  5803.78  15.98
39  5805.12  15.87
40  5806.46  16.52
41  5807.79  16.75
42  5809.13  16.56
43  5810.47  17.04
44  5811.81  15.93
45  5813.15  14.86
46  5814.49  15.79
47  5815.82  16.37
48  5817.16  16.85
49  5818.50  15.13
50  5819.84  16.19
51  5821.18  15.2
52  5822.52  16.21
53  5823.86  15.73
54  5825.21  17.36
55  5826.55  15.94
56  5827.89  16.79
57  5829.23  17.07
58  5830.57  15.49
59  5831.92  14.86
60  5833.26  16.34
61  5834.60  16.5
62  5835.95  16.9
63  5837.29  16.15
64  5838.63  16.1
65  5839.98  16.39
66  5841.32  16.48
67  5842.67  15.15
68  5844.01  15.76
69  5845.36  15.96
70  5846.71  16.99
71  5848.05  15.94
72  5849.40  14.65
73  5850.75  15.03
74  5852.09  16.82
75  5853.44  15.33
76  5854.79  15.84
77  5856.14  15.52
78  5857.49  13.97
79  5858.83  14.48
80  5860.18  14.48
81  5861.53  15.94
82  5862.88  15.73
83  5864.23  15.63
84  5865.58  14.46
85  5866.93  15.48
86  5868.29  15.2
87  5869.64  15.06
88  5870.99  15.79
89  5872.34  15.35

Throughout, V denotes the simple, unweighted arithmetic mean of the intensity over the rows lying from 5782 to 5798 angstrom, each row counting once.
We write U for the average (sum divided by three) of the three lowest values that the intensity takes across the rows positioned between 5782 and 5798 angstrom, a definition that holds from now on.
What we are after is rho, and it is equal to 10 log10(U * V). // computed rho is 23.4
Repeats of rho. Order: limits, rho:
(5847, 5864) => 23.4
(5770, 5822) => 23.5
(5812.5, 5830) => 23.9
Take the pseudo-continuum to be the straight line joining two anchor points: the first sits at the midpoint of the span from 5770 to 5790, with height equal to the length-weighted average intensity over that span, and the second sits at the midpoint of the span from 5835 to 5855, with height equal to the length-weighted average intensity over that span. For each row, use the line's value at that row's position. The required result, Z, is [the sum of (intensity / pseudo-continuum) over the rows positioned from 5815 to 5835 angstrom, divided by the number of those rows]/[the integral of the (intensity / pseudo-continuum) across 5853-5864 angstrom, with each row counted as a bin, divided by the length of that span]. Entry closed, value 1.09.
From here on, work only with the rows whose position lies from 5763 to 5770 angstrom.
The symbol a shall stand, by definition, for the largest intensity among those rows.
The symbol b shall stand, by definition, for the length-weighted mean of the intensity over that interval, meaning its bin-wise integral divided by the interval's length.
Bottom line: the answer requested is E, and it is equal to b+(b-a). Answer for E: 15.5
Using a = 16.28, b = 15.90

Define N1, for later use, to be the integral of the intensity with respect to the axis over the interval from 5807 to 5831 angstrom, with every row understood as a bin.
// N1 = 389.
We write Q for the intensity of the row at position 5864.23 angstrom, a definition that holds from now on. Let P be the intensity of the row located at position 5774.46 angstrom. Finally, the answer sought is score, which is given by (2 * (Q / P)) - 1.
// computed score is 0.99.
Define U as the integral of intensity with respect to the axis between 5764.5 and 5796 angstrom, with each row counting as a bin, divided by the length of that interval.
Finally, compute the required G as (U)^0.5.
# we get 3.94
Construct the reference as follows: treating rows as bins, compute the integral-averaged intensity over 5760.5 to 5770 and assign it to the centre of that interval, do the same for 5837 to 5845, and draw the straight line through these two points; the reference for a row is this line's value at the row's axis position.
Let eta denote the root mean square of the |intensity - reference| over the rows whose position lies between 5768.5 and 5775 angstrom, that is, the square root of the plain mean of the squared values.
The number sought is 0.5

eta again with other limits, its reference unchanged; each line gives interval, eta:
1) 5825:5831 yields 0.9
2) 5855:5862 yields 1.4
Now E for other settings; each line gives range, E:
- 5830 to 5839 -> 15.2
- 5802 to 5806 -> 15.8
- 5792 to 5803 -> 14.9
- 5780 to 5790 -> 14.1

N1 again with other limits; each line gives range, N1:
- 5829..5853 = 384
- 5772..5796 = 371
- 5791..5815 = 384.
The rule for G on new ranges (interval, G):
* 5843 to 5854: 3.97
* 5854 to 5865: 3.90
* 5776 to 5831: 3.98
